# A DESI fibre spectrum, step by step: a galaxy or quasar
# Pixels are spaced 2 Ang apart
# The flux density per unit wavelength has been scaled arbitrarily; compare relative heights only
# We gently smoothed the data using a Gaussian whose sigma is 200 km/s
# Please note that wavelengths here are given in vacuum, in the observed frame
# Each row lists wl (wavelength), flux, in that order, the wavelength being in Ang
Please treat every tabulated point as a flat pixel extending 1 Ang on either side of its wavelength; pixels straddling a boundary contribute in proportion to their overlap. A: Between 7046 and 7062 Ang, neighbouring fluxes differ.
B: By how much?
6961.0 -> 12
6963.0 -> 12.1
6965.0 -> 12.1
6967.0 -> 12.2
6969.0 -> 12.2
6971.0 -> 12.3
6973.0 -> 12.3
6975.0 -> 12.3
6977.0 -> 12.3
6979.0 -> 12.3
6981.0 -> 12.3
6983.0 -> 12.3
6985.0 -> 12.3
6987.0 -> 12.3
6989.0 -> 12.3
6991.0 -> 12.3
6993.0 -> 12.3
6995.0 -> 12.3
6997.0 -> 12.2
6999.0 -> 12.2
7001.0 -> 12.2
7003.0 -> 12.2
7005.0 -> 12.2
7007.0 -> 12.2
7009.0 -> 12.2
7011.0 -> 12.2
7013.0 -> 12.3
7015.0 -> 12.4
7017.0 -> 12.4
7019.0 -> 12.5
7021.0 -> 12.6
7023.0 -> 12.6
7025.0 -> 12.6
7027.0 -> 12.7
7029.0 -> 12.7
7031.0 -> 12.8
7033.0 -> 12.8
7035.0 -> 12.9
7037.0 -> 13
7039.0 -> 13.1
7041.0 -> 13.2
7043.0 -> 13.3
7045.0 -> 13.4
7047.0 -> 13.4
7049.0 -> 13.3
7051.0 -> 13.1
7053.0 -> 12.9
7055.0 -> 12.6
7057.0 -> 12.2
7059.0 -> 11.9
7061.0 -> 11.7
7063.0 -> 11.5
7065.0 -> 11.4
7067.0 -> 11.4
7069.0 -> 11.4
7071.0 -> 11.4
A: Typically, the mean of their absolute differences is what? 0.24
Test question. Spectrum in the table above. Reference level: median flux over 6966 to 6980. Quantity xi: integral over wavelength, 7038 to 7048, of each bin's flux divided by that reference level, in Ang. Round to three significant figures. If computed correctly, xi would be 10.8 Ang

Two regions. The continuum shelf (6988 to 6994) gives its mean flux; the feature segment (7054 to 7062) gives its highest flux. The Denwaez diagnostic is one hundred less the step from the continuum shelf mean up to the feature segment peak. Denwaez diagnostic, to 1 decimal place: 99.7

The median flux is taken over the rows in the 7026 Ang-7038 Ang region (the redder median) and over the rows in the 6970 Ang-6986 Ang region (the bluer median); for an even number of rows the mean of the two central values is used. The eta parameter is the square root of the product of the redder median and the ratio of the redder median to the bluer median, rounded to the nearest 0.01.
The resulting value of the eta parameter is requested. 3.65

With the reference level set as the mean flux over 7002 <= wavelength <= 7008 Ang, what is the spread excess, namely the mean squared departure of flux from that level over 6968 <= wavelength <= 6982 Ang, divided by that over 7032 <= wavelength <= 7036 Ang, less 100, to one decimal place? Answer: -100.0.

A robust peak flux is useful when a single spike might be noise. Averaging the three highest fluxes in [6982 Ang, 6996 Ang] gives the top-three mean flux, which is 12.30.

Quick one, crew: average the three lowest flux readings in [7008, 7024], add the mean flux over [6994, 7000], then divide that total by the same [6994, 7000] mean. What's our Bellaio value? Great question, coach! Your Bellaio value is 2.00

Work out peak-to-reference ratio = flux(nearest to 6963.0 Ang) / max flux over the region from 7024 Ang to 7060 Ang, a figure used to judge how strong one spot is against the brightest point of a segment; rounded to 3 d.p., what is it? 0.903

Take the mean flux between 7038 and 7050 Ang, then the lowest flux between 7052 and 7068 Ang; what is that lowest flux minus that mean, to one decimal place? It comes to -1.9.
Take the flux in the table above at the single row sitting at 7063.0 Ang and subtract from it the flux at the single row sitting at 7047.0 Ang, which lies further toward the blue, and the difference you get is -1.9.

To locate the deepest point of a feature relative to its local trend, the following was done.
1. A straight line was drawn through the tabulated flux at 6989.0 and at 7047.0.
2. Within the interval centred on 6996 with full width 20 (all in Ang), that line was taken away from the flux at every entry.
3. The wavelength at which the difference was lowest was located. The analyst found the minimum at 7005.0 Ang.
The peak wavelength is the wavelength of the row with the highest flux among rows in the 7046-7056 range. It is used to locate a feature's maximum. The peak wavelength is 7047.0 Ang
